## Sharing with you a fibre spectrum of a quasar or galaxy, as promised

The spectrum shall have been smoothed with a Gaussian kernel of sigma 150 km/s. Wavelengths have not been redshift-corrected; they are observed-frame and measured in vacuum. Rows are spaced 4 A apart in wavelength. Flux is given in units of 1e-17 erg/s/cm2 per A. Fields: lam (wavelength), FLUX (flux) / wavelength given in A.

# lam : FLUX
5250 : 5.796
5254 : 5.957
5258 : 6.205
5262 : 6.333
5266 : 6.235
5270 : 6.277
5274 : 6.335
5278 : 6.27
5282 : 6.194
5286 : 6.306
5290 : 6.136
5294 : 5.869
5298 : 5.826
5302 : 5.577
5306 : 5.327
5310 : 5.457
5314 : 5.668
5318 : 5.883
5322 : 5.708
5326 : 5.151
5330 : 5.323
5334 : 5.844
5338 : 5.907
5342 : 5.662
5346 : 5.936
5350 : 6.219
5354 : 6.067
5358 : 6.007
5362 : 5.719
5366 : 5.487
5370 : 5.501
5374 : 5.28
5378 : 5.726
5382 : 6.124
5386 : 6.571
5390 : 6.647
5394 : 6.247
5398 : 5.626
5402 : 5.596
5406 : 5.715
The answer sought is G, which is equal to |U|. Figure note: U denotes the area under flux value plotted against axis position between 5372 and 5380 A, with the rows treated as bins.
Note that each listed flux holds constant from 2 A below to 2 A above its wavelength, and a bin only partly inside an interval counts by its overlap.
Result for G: 44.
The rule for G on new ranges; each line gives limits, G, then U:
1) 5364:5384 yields 112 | 112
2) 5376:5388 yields 74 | 74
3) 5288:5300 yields 71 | 71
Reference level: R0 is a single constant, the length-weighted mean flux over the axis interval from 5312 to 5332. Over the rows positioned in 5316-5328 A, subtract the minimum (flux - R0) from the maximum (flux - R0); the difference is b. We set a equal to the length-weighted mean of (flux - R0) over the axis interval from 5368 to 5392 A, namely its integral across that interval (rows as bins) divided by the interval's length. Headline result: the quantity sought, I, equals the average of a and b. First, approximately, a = 0.428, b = 0.73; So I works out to 0.58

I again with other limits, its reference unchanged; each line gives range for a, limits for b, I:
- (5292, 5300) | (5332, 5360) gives 0.43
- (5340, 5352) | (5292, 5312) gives 0.47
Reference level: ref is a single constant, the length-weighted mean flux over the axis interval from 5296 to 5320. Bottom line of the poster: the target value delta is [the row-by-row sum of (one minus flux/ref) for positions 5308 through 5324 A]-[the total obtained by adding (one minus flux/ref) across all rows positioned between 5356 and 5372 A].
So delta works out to 0.0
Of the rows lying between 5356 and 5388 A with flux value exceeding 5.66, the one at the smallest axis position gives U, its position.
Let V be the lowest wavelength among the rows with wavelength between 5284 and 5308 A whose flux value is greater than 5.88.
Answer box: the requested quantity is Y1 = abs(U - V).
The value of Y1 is 72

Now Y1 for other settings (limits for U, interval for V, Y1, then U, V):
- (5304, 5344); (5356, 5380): 44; 5314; 5358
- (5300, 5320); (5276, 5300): 36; 5314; 5278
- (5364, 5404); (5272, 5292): 104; 5378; 5274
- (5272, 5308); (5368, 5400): 108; 5274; 5382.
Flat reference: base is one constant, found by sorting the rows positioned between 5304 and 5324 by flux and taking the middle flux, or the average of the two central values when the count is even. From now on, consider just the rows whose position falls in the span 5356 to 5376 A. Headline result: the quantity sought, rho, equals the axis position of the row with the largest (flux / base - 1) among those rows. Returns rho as 5358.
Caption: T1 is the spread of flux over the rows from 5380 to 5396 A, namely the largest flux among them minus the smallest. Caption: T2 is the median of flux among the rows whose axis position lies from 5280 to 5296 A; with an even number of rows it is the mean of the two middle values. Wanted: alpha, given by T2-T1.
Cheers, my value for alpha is 5.6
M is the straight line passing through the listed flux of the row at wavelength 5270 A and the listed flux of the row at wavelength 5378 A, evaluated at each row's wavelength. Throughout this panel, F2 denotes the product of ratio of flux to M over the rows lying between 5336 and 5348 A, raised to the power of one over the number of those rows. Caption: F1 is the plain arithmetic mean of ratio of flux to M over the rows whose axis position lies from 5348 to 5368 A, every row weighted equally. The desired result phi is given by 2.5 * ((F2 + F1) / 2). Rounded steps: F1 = 1.01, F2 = 0.987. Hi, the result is 2.50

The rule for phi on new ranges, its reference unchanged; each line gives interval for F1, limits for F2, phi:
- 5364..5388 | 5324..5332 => 2.35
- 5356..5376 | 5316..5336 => 2.37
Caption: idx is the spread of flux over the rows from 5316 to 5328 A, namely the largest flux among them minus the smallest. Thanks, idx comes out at 0.7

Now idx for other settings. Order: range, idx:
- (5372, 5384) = 0.8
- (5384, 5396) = 0.4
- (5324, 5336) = 0.7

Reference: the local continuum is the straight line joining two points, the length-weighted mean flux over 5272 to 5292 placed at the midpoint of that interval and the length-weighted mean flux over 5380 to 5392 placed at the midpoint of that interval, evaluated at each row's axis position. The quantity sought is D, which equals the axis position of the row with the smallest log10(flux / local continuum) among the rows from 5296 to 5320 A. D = 5306 A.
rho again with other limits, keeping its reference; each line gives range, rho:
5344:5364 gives 5350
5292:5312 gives 5294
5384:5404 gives 5390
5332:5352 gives 5350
